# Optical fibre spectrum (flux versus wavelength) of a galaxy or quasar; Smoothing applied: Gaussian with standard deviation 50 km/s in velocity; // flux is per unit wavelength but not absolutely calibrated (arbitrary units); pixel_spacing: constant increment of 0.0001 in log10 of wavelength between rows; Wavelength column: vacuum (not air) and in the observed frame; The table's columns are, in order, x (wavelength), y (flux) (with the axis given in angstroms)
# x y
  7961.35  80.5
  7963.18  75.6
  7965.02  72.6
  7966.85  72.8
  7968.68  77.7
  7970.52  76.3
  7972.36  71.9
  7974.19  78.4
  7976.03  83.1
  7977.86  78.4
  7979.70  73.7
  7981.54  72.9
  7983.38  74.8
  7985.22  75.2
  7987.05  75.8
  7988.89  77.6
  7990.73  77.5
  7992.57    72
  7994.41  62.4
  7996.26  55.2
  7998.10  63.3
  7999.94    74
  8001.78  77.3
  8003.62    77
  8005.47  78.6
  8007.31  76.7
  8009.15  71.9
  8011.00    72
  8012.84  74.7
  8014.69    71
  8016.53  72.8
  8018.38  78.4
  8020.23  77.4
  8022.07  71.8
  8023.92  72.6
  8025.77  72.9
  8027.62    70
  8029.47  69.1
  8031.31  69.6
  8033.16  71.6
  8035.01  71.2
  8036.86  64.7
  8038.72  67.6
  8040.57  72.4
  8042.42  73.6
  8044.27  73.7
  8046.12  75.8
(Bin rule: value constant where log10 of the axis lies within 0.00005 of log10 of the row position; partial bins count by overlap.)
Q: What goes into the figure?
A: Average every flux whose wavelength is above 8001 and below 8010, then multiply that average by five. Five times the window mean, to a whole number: 382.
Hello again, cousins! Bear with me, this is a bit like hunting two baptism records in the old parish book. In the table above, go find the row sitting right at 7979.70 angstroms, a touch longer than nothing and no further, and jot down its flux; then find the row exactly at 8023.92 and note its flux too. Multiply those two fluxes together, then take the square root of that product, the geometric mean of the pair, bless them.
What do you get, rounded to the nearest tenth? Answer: 73.1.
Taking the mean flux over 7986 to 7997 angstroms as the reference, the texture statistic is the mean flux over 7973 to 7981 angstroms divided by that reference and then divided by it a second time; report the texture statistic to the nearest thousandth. 0.016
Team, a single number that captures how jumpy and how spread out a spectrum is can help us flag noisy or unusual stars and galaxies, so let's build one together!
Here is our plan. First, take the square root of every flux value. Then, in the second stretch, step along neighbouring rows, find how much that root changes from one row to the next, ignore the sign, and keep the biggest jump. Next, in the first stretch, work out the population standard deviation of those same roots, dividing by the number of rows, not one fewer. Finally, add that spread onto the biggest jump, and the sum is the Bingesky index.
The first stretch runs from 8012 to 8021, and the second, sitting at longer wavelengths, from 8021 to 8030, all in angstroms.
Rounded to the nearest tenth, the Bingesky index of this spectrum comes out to 0.3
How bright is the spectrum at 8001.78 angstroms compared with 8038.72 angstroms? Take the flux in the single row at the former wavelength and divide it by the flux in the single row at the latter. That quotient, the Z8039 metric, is 1.14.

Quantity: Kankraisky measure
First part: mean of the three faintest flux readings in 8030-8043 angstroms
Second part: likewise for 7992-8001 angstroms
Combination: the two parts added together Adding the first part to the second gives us 128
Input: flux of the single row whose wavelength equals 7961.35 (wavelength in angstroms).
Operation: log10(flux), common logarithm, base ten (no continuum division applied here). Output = 1.91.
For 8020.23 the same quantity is 1.89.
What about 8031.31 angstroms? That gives 1.84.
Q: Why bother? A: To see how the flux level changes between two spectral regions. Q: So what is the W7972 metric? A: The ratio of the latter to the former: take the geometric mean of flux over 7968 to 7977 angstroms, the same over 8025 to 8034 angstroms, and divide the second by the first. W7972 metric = 0.91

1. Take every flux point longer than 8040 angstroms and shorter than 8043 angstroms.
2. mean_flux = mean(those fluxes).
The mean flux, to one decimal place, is 73.0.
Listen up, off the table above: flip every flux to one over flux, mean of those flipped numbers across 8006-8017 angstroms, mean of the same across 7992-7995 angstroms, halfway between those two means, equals 0.0143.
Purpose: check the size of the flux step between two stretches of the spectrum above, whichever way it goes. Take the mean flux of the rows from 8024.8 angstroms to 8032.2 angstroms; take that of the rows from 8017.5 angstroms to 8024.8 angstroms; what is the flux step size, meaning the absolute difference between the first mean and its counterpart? 5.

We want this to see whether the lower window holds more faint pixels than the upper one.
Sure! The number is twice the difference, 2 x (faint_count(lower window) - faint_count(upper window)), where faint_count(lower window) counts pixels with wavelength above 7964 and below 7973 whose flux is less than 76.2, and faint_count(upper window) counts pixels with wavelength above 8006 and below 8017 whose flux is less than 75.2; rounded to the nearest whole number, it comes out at -4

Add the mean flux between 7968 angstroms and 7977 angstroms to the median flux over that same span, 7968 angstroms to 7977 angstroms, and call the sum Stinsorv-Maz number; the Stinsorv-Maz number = 155.2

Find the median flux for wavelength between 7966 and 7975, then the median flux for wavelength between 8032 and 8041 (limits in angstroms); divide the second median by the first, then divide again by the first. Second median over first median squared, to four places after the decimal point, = 0.0122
